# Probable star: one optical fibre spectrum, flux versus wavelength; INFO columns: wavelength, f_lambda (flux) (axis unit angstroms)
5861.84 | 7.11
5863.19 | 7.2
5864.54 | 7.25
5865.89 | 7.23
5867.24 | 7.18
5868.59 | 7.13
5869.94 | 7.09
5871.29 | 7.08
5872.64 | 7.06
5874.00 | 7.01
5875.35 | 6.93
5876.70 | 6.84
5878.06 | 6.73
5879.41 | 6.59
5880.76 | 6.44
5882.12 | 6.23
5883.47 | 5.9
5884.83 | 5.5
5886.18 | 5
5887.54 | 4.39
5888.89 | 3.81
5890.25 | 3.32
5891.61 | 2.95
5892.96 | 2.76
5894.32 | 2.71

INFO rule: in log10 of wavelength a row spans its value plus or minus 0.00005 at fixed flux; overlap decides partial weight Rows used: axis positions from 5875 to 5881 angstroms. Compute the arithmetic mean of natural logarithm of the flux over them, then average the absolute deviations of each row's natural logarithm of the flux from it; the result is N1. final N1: 0.023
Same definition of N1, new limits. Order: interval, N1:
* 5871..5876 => 0.007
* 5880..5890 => 0.155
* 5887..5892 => 0.134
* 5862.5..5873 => 0.009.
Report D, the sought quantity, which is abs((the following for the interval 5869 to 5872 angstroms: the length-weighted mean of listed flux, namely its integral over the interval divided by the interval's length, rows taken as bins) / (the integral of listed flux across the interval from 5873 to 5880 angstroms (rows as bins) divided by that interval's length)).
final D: 1.0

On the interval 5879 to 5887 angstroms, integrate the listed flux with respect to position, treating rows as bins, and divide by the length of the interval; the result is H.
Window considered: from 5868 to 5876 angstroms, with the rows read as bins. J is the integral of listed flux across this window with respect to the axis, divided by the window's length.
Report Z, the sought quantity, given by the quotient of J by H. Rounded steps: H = 5.89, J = 7.05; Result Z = 1.20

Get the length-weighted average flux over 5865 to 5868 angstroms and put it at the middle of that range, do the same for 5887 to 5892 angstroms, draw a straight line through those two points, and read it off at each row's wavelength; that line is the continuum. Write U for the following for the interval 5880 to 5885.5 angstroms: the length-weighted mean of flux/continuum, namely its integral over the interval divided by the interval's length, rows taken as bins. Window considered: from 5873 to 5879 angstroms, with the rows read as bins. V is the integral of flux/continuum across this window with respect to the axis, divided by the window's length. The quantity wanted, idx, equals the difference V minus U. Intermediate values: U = 1.29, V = 1.20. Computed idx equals -0.09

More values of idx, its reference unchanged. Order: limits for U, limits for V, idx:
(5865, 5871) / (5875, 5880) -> 0.20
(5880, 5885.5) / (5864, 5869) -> -0.29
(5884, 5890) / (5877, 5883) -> 0.13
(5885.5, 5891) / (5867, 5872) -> -0.01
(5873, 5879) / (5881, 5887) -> 0.06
